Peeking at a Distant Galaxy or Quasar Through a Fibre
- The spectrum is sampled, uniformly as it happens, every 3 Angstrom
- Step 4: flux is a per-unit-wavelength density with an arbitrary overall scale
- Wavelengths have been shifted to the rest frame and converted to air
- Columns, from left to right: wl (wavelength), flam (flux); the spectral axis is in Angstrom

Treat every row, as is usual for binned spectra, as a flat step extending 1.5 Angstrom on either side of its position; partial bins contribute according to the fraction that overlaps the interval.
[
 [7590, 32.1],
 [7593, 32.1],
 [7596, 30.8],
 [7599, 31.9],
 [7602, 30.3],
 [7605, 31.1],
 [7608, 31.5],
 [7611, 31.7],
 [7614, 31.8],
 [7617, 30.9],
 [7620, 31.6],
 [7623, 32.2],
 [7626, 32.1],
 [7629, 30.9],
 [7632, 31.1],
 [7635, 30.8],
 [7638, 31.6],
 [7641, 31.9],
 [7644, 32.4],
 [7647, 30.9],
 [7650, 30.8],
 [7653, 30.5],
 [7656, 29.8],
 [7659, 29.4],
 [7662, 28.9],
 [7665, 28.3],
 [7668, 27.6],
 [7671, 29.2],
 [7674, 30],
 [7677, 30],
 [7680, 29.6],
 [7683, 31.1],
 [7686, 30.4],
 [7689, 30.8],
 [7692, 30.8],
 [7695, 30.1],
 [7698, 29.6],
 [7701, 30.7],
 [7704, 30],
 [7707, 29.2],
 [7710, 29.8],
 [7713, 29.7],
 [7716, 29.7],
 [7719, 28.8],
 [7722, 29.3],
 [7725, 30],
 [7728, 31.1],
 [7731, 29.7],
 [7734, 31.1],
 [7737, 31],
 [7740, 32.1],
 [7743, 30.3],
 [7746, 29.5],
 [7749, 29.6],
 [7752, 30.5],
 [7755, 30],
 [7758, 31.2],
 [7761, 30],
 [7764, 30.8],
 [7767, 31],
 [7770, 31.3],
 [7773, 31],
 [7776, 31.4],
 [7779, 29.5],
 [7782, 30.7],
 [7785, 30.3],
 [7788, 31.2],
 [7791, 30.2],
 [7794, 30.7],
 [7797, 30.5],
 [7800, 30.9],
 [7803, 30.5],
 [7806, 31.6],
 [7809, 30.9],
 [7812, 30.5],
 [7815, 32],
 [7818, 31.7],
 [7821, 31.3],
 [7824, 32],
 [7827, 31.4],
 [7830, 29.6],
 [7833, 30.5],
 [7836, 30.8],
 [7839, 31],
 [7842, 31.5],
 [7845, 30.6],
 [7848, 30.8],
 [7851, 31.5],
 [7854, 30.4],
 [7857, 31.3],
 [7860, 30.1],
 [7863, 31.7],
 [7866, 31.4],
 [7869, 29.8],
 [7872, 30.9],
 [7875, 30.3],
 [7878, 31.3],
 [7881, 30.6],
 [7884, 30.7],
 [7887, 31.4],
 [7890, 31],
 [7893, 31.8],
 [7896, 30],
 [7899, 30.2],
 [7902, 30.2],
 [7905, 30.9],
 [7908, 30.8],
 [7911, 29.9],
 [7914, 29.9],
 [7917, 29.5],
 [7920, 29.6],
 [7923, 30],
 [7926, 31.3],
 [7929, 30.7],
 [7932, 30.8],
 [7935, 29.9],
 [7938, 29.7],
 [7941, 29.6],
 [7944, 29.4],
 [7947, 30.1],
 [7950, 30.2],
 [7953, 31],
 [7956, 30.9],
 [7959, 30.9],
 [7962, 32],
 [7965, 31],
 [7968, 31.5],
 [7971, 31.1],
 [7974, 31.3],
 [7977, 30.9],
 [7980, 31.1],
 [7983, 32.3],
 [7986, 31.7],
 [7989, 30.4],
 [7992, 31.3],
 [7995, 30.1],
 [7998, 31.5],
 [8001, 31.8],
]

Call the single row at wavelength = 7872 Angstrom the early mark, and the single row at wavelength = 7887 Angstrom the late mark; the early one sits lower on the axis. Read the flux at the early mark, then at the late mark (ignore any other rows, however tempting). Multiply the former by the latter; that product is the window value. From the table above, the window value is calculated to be 970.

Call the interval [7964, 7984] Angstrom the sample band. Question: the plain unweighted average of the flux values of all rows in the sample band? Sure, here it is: 31.3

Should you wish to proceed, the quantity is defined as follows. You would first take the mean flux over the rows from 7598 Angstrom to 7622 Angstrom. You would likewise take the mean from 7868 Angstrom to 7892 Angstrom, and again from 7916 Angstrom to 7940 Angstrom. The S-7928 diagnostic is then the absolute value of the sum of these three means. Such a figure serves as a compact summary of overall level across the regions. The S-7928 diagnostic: 92.3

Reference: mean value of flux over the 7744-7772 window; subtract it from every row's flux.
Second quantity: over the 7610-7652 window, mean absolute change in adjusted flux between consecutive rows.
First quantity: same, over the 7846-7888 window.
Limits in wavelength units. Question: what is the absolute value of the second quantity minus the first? 0.33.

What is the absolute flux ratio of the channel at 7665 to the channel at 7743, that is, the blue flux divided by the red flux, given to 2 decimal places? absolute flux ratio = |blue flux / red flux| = 0.93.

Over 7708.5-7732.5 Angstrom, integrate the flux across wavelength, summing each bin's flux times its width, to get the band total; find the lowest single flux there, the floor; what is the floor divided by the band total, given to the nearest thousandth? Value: 0.040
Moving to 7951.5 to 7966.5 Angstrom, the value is 0.066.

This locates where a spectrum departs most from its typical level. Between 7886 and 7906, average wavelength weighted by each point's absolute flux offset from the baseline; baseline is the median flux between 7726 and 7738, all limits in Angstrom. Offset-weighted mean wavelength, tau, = 7896.8 Angstrom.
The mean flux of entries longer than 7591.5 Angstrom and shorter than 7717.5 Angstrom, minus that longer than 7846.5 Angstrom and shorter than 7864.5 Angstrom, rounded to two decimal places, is -0.40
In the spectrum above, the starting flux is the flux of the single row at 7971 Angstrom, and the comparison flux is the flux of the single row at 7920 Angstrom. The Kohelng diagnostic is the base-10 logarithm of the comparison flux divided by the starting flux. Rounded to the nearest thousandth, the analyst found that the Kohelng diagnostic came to -0.021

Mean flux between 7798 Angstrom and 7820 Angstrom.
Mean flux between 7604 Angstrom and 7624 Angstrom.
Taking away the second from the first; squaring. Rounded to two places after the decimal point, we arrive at 0.15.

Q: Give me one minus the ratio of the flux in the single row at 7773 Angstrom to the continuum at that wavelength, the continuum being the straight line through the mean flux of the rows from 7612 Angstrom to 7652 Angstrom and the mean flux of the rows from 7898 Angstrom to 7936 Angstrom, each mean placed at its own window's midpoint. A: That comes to 0.00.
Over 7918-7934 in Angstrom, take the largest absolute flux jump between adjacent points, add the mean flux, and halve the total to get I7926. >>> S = 15.9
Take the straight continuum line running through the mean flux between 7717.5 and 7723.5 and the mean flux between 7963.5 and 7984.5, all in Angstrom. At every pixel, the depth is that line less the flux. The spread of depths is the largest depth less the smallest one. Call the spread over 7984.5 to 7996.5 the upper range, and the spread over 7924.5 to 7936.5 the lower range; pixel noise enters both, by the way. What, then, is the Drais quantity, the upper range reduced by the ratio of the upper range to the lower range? 0.5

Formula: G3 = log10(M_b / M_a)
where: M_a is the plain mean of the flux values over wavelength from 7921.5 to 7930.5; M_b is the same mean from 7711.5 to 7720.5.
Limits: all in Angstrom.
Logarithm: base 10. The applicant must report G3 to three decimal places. -0.018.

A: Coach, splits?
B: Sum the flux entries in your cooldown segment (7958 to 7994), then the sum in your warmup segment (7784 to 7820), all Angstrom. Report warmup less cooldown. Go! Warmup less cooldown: -4.5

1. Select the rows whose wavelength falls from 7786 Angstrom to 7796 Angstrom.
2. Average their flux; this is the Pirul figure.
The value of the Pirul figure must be 30.7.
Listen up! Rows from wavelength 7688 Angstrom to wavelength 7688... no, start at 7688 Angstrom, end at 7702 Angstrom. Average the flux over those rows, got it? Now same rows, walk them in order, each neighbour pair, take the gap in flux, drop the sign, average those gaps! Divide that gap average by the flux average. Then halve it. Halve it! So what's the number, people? 0.0095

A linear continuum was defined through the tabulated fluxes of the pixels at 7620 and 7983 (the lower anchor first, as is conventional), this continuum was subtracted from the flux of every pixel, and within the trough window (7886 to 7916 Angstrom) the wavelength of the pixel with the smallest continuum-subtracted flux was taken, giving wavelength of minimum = 7914 Angstrom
